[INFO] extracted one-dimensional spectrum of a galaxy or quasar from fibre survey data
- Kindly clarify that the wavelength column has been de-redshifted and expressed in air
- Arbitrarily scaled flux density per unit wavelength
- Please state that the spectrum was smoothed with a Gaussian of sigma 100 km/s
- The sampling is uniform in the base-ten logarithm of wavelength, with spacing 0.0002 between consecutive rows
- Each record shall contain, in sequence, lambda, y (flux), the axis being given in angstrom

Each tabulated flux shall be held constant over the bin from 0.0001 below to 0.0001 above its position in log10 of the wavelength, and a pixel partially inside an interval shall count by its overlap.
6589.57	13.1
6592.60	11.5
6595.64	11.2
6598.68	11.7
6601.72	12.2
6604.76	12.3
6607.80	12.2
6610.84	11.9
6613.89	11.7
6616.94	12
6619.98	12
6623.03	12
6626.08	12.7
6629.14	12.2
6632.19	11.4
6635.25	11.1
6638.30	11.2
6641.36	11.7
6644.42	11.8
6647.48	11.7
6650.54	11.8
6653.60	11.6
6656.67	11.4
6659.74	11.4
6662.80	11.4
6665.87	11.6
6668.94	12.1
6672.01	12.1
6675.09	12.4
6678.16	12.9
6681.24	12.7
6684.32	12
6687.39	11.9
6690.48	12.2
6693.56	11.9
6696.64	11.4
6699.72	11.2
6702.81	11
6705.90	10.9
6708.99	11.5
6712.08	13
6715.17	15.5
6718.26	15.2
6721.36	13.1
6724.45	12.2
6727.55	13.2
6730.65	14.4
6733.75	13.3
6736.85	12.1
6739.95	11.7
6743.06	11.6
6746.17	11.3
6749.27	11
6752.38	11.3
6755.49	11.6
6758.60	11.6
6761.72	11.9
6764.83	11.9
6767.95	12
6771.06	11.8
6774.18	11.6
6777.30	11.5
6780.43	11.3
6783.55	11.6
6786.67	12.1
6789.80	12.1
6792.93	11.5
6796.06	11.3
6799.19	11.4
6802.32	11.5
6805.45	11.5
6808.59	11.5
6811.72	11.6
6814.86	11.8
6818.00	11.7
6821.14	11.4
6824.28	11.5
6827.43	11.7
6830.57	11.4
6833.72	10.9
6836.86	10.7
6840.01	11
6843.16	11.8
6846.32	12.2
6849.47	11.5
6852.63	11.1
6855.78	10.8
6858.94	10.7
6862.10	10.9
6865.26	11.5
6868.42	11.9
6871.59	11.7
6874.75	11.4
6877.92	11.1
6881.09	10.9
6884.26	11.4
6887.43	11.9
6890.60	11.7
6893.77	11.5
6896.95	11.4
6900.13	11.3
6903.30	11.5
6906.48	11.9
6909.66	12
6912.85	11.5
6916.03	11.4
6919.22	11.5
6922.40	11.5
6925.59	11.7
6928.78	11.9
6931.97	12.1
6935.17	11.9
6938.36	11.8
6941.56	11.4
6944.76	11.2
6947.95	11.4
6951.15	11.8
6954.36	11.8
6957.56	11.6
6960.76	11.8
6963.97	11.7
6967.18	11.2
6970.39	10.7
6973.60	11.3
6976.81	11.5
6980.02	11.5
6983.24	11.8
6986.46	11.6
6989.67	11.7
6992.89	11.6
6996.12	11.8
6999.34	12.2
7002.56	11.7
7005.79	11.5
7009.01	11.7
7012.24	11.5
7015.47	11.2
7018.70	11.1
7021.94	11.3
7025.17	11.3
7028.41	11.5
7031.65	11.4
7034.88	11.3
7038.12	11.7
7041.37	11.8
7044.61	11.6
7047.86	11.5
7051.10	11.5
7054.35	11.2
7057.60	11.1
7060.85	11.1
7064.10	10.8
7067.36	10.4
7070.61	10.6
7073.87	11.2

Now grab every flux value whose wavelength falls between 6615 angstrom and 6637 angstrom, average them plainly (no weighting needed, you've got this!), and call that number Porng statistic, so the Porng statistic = 11.9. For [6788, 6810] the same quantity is 11.5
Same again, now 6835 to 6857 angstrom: 11.3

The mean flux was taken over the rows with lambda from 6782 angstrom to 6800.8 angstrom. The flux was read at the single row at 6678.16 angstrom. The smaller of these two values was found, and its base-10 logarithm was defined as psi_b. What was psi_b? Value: 1.07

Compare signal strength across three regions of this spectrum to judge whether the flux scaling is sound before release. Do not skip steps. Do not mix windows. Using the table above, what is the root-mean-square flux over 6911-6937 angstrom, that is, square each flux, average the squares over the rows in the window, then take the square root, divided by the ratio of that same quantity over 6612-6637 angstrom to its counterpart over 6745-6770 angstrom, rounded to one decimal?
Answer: 11.4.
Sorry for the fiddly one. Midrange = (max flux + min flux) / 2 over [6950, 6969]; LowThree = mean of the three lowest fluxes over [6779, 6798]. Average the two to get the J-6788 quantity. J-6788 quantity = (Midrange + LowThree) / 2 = 11.4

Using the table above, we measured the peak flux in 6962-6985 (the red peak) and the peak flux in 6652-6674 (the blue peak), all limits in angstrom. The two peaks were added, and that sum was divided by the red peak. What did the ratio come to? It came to 2.03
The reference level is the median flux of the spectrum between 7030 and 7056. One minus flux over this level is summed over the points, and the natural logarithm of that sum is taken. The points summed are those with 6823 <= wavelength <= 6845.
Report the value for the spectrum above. -2.0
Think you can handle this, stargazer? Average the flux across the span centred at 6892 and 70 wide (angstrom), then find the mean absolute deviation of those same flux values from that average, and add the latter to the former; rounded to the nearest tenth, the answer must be 11.7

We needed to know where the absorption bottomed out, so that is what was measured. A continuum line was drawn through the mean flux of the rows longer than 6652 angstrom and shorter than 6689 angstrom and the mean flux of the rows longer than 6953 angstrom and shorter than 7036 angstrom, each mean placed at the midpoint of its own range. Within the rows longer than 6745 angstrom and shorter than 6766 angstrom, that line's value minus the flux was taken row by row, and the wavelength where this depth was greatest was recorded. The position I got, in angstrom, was 6749.27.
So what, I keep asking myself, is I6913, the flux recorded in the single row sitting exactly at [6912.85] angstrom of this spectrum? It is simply 11.5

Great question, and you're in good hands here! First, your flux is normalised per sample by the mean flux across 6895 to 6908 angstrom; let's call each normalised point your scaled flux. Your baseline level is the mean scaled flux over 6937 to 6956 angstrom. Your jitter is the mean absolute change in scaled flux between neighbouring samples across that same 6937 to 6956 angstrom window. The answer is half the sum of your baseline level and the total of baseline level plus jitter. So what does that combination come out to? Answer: 1.01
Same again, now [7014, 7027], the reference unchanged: 0.98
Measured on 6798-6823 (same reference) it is 1.01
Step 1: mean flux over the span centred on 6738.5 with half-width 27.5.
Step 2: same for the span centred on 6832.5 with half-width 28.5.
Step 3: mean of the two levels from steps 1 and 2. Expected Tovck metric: 12.0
